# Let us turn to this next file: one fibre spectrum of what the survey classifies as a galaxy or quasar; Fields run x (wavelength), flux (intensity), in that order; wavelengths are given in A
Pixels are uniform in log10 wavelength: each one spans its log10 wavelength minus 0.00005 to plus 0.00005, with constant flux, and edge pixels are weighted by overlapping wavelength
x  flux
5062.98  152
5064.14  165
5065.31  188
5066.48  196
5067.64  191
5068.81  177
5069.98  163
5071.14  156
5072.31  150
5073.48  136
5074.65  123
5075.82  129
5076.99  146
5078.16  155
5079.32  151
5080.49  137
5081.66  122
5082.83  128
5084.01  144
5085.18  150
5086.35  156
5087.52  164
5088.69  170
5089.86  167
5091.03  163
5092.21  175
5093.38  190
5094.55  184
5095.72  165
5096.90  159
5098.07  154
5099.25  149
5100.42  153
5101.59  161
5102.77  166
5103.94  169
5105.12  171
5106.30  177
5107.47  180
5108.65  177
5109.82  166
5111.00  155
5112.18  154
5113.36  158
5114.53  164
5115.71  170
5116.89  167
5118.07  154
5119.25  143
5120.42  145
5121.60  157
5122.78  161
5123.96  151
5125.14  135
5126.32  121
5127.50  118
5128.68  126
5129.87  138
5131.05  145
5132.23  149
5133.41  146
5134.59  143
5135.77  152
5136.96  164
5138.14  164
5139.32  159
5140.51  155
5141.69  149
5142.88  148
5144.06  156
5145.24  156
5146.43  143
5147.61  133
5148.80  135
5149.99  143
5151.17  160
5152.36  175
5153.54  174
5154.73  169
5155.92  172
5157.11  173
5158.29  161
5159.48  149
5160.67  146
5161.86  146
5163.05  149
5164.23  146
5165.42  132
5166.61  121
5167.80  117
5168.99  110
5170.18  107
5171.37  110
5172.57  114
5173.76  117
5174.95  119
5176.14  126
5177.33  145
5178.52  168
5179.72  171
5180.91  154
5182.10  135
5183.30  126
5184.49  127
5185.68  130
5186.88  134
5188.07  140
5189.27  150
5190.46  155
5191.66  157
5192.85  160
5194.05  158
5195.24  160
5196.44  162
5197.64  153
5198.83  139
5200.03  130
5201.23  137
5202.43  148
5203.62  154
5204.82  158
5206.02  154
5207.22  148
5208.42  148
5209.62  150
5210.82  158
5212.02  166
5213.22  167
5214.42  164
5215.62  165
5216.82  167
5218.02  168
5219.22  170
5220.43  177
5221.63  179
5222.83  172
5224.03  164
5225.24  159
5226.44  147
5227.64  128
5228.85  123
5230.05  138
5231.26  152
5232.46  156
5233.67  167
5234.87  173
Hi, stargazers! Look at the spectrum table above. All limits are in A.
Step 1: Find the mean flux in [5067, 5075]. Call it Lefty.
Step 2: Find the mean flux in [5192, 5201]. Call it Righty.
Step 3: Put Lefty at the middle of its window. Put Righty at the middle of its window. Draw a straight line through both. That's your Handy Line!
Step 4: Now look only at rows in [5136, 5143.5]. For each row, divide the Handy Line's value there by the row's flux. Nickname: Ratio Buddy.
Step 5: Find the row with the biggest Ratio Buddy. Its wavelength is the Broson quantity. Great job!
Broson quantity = 5142.88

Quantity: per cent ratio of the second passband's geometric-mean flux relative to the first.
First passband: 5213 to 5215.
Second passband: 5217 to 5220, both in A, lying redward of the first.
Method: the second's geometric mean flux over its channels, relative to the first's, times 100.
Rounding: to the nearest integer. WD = 102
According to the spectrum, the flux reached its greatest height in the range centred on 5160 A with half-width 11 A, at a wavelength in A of 5152.36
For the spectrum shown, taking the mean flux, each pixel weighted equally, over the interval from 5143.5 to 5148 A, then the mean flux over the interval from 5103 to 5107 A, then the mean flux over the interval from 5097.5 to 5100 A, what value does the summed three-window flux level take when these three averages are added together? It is 471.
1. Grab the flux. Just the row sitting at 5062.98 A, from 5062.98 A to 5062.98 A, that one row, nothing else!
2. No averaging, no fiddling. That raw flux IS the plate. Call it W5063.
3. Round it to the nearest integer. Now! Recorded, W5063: 152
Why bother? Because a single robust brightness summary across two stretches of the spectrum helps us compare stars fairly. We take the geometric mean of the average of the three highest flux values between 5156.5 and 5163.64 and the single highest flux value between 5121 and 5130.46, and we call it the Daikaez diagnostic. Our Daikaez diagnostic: 161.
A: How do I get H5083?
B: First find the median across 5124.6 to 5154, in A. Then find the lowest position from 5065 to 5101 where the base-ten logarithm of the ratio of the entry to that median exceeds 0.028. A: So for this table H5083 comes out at 5065.31 A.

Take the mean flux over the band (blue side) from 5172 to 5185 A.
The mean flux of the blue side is 137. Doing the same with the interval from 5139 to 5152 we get 149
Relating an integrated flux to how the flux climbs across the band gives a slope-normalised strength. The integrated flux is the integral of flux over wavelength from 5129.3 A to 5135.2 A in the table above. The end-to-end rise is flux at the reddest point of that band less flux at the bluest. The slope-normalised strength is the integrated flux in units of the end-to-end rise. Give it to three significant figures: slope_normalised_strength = 170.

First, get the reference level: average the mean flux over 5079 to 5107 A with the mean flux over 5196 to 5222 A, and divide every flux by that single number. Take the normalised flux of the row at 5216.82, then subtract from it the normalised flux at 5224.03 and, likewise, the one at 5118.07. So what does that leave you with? -0.95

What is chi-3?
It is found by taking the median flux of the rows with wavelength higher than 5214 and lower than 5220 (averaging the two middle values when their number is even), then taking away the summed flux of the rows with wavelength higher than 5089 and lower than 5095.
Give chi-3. -712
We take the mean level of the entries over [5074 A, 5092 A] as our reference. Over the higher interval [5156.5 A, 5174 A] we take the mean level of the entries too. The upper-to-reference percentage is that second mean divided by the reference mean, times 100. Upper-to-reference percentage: 91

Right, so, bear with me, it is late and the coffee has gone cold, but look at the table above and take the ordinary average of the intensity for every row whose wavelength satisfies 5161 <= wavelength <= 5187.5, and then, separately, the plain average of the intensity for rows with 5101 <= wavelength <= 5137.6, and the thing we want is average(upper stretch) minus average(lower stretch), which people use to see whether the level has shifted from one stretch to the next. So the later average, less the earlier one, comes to -22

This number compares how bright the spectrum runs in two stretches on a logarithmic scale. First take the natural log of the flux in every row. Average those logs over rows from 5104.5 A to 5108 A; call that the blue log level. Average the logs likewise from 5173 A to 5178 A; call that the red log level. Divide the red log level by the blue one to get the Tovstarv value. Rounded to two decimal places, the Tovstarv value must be 0.94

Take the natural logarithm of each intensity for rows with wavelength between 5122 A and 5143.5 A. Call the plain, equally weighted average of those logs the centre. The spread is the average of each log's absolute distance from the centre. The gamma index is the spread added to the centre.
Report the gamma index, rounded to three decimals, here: 5.052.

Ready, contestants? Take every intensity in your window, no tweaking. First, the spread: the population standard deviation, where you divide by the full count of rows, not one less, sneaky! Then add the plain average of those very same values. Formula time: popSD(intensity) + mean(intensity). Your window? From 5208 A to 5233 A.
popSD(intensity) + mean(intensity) 173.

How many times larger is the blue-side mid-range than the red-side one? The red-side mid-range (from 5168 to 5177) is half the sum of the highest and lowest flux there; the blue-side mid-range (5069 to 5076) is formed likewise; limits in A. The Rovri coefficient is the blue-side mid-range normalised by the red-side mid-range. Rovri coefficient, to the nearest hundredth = 1.23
